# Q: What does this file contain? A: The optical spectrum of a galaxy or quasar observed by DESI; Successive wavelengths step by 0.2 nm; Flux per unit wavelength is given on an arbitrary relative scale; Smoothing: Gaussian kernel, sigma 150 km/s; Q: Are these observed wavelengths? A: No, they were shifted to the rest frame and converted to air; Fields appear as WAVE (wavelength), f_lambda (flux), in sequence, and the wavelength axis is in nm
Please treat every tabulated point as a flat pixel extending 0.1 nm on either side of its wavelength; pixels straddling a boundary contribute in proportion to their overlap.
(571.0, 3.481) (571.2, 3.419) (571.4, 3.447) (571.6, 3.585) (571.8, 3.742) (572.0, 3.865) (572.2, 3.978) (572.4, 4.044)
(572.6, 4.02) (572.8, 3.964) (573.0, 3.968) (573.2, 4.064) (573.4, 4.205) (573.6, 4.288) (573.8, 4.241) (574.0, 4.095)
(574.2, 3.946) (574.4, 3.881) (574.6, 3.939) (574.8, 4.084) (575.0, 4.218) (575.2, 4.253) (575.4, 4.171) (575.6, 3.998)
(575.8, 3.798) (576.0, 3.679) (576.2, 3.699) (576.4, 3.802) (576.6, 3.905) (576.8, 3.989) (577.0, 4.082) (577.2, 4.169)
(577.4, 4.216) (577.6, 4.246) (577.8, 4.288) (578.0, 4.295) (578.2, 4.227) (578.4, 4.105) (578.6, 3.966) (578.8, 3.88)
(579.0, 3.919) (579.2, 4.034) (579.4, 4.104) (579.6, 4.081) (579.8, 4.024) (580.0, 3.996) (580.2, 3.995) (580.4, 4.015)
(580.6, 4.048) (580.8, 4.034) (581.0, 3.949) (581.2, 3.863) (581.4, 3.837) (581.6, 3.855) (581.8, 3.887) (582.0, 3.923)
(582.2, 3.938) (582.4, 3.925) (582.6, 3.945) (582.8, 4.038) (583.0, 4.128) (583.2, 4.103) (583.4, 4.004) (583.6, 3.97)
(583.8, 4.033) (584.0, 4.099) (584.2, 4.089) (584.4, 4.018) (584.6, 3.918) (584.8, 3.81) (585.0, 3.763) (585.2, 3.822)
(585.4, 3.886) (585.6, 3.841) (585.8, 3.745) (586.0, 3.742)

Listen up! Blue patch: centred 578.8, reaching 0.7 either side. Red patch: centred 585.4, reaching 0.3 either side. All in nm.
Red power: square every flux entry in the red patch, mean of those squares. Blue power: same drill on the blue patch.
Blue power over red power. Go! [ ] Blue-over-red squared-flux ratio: 1.10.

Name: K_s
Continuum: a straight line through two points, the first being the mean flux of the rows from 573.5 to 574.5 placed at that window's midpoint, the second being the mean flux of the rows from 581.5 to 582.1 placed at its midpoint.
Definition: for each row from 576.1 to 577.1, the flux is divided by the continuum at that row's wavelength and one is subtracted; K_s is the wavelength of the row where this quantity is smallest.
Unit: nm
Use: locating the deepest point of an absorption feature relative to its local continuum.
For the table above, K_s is 576.2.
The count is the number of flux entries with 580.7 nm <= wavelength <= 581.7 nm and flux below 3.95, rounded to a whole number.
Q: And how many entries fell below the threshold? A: 4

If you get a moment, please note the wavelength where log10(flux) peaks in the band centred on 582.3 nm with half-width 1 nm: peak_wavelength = 583.0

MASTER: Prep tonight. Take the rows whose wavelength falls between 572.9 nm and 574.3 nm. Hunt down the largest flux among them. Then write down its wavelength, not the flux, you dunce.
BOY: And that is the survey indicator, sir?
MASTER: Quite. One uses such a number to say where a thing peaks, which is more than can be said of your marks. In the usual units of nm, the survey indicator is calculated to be 573.6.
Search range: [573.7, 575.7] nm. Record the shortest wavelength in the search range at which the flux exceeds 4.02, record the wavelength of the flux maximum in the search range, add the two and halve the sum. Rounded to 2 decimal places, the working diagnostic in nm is 574.50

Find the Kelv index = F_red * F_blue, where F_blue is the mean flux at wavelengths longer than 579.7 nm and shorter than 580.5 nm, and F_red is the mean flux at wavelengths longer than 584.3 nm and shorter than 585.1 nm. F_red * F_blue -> 15.5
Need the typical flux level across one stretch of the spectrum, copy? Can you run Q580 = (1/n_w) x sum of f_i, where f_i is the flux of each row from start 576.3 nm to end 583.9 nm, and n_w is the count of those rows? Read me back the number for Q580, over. 4.02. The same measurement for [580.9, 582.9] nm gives 3.92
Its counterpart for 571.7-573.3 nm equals 3.96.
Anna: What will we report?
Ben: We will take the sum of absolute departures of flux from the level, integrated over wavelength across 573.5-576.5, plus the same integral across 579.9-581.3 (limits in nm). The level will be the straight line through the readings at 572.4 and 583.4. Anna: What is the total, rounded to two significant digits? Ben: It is 0.59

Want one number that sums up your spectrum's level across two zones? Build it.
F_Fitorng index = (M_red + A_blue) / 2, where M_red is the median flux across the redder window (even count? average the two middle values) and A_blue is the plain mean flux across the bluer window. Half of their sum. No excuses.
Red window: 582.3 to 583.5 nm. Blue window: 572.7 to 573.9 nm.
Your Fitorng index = 4.07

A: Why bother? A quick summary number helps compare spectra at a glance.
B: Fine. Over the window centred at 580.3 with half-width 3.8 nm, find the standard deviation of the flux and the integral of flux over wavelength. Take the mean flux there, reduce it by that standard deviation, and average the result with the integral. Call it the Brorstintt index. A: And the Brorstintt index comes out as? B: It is 17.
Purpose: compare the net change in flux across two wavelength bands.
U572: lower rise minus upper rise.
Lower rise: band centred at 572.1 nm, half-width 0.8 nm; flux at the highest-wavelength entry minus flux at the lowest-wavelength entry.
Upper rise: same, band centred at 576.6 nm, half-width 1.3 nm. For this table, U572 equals 0.40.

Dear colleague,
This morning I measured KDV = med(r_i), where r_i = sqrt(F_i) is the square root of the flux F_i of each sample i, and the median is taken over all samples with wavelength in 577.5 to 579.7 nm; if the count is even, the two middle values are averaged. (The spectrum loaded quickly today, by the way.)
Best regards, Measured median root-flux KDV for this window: 2.03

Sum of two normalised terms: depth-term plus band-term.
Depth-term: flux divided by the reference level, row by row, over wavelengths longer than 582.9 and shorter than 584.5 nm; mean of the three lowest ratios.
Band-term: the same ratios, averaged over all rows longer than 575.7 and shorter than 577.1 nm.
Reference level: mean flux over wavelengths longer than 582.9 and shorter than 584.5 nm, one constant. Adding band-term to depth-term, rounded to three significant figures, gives 1.94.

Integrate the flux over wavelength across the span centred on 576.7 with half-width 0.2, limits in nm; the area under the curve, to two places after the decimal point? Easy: 1.58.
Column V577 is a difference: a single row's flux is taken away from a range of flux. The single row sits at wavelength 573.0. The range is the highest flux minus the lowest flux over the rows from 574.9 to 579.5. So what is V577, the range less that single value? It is -3.4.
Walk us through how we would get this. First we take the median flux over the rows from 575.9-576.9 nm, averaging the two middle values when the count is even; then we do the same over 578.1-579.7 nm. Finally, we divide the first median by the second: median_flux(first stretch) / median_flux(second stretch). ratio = 0.94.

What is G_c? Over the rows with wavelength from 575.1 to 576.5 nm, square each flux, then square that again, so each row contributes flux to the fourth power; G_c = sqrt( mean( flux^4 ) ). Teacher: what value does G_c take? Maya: 15.46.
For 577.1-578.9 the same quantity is 17.32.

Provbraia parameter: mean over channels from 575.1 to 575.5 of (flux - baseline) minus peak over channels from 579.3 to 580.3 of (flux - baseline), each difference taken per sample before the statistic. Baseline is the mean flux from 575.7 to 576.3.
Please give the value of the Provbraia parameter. 0.1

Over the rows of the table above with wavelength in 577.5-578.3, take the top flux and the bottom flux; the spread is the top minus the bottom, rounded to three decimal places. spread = 0.068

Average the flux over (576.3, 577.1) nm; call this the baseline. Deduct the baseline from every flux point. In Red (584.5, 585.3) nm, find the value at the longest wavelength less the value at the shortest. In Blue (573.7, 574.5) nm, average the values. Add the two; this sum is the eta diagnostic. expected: 0.00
